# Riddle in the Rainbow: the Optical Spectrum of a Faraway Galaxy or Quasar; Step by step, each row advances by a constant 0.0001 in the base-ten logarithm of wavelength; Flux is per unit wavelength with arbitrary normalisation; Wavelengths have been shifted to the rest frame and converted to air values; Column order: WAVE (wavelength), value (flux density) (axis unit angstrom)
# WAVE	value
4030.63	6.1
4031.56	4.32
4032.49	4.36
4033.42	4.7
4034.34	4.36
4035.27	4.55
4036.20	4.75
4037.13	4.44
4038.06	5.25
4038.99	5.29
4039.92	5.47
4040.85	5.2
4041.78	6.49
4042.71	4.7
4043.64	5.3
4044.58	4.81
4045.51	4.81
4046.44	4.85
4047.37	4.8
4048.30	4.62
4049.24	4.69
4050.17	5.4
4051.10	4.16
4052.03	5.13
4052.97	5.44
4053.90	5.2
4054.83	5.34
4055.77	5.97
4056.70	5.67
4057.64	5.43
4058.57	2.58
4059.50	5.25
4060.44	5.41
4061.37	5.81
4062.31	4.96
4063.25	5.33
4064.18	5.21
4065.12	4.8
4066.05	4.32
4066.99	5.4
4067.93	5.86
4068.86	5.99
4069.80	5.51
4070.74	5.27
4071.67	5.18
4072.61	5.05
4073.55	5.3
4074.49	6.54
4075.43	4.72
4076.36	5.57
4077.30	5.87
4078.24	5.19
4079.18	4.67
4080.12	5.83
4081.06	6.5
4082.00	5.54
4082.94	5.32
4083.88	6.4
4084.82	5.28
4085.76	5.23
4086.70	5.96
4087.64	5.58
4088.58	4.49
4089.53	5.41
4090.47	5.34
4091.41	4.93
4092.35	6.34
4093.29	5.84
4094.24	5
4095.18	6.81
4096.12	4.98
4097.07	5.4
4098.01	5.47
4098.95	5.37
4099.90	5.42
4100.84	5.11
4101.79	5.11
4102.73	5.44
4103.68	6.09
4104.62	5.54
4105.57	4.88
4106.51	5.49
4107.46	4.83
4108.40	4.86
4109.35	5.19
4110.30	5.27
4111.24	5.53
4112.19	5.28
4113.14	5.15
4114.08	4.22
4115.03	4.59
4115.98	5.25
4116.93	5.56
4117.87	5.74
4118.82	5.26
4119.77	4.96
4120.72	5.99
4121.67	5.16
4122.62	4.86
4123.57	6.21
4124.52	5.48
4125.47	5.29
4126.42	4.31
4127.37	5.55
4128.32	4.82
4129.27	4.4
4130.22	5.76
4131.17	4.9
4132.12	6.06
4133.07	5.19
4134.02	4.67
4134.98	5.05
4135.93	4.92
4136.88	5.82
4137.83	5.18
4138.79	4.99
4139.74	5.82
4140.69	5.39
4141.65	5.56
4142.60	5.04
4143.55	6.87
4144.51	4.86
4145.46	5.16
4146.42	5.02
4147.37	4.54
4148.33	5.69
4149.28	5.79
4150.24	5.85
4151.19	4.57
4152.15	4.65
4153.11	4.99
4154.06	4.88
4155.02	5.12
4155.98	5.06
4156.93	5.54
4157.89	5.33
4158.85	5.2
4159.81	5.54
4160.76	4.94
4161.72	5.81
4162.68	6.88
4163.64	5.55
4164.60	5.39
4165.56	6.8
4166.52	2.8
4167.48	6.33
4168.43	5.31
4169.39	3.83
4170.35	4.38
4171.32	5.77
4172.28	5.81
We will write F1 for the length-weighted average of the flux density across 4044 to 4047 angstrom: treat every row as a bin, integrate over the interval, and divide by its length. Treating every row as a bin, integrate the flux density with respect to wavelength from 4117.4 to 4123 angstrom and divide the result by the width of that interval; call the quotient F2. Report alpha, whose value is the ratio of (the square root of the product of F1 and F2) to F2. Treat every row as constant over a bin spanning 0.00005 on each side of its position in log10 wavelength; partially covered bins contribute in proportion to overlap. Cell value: 0.95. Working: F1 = 4.83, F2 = 5.33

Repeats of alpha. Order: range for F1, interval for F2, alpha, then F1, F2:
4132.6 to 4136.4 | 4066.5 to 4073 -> 0.95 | 4.95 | 5.47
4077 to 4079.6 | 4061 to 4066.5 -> 1.01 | 5.21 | 5.06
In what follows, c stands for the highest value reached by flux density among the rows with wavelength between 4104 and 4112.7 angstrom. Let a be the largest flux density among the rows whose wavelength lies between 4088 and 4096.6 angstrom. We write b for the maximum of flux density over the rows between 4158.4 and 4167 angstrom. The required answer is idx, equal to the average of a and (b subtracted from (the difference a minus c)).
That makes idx 0.60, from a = 6.81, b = 6.88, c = 5.54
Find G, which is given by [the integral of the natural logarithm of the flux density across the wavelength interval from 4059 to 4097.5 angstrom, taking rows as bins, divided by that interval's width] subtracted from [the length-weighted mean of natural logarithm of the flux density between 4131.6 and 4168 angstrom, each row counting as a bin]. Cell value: -0.02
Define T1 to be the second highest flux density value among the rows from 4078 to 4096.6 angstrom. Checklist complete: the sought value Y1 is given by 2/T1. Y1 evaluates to 0.31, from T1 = 6.5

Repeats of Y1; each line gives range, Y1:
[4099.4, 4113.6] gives 0.36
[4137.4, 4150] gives 0.34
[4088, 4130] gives 0.32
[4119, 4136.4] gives 0.33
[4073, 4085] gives 0.31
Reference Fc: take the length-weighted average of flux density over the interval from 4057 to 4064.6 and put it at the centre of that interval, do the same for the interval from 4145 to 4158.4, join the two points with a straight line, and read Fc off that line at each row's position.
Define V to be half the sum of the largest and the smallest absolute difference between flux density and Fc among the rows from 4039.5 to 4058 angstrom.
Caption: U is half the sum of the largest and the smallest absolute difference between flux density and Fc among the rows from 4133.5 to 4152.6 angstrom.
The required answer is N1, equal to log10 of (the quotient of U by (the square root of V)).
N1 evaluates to -0.017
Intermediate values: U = 0.87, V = 0.82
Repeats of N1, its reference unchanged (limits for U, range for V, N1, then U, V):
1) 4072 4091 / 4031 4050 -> -0.075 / 0.76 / 0.82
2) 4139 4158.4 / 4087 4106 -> -0.034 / 0.87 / 0.89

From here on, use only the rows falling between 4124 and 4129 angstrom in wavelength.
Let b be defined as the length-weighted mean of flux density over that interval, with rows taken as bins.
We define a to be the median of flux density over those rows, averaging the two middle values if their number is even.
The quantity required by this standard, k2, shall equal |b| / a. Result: 0.96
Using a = 5.29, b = 5.07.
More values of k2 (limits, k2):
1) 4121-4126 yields 1.02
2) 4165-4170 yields 0.94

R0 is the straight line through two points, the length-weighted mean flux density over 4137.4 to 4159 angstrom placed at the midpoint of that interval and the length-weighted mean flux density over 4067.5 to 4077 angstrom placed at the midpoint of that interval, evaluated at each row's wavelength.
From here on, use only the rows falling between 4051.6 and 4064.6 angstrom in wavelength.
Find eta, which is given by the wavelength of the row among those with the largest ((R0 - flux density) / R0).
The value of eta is 4058.57 angstrom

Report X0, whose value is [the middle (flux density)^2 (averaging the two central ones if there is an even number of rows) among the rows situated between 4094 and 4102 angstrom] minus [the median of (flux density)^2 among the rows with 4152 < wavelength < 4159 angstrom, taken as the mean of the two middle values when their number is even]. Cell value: 3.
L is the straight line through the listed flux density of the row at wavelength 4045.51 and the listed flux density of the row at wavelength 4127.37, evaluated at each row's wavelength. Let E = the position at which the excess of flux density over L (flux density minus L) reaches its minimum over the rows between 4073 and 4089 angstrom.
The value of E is 4088.58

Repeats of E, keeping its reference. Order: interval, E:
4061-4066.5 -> 4066.05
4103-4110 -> 4107.46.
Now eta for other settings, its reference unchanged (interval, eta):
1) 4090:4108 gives 4107.46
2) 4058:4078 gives 4058.57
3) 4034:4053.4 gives 4051.10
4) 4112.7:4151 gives 4114.08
